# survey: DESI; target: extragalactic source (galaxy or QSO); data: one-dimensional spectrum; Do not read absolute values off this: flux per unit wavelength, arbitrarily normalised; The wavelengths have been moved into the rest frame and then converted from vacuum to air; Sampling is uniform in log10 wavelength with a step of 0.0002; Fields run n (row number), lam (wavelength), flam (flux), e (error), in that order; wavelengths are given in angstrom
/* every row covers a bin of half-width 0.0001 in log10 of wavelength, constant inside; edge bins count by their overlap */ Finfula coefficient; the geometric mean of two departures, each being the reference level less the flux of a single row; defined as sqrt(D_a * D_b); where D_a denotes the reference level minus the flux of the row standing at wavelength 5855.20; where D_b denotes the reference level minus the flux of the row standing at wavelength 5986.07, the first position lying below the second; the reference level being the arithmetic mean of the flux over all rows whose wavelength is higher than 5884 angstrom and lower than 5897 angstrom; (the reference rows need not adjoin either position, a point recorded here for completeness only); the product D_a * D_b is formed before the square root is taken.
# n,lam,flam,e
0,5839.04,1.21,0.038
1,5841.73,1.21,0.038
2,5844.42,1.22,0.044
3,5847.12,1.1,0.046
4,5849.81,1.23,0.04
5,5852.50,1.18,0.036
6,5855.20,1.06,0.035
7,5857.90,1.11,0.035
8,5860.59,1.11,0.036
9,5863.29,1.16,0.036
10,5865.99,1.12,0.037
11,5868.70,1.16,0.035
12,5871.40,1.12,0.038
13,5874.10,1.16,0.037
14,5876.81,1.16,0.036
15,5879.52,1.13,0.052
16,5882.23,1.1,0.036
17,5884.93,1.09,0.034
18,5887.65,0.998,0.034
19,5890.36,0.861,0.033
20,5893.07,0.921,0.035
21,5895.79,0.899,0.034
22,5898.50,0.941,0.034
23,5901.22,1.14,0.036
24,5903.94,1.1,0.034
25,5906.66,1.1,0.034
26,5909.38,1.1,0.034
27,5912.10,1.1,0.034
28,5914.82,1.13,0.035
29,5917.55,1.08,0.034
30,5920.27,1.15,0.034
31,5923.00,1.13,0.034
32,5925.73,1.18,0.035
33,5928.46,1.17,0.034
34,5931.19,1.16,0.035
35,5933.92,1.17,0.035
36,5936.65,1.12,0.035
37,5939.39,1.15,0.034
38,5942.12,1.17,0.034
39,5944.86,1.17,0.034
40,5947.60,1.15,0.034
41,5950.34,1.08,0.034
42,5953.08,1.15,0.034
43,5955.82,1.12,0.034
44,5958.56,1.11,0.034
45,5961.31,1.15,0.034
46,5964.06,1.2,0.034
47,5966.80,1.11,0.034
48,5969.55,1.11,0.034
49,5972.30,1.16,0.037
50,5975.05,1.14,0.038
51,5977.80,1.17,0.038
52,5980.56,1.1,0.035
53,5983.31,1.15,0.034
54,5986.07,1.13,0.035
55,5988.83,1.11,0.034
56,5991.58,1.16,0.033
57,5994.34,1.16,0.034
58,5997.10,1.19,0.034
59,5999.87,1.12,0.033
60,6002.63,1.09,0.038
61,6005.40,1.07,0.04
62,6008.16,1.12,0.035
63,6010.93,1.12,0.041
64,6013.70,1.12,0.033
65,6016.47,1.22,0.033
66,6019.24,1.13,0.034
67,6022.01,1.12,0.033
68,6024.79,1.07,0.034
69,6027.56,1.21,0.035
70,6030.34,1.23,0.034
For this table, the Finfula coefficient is 0.14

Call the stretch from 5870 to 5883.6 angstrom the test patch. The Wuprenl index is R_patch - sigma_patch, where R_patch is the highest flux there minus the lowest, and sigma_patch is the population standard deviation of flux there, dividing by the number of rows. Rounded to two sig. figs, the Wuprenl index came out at 0.037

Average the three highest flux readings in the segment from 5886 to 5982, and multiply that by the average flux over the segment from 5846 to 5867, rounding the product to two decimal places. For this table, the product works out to 1.34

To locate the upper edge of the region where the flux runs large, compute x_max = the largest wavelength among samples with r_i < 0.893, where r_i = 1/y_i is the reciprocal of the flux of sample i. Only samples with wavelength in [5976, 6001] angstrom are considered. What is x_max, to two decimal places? 5999.87 angstrom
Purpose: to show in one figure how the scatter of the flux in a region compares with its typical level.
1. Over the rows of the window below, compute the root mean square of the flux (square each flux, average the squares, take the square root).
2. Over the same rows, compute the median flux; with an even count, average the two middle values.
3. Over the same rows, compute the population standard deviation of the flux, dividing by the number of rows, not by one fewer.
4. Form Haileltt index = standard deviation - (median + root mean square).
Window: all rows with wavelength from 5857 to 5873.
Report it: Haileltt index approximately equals -2.23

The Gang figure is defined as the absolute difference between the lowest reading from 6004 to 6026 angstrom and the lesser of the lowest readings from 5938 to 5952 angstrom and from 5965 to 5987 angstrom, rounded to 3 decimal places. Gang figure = 0.010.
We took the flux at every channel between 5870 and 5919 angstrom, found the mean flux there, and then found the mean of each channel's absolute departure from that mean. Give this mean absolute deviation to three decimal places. 0.077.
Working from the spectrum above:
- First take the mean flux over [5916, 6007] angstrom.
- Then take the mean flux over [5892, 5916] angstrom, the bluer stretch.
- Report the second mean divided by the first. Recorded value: 0.92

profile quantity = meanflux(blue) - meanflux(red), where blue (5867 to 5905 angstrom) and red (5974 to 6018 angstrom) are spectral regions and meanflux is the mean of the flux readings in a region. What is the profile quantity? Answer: -0.080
